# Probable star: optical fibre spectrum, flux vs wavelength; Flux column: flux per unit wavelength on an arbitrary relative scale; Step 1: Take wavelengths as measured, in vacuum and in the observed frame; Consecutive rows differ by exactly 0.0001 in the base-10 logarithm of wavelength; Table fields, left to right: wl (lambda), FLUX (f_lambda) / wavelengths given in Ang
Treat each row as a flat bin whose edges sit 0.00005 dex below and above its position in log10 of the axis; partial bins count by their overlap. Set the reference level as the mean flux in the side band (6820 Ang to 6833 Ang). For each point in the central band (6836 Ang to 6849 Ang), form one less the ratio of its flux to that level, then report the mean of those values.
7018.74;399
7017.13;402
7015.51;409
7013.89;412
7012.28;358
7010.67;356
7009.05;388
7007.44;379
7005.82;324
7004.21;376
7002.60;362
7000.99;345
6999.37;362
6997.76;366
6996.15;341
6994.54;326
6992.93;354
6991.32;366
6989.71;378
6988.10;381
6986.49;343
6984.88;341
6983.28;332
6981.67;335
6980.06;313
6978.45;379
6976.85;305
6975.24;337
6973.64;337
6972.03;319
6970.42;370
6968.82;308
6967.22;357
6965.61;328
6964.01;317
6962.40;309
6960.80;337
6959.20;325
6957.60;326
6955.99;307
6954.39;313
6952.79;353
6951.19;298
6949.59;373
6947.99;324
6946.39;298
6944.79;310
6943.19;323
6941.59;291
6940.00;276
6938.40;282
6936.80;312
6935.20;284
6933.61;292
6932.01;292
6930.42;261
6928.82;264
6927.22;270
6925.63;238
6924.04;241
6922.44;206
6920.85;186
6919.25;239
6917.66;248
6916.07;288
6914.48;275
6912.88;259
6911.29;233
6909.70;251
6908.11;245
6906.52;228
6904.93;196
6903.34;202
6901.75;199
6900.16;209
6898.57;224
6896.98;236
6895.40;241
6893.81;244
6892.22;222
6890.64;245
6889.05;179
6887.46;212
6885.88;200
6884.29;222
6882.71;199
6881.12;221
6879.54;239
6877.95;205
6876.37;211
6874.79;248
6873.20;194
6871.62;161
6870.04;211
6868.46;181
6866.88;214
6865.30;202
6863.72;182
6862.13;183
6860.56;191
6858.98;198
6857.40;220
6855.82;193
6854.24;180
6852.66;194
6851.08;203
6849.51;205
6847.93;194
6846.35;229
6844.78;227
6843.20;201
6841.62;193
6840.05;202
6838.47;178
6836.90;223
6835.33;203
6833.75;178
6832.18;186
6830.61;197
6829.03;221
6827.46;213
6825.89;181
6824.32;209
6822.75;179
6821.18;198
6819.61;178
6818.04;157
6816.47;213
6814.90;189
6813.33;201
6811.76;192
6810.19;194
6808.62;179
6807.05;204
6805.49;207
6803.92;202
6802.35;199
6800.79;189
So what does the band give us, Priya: 0.0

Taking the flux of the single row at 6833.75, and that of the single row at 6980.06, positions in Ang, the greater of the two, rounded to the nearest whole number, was 313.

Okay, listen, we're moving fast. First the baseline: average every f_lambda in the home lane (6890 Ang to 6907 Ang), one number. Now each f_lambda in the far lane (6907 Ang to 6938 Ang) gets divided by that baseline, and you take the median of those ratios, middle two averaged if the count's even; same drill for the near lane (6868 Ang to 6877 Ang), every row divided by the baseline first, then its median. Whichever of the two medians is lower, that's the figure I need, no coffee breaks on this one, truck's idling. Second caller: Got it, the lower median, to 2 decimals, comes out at 0.91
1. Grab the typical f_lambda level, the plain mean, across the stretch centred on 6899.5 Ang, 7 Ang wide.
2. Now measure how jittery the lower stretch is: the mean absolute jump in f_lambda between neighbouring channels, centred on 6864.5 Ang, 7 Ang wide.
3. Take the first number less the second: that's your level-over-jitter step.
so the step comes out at 206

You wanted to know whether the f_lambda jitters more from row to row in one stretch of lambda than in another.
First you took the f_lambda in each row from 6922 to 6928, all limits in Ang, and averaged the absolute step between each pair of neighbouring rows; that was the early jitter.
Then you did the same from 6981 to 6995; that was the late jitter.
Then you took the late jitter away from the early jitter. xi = 10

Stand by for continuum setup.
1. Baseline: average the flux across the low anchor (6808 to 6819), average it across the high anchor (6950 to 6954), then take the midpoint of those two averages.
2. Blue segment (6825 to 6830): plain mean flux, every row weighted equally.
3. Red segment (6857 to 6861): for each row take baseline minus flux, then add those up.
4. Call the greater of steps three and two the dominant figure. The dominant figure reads 205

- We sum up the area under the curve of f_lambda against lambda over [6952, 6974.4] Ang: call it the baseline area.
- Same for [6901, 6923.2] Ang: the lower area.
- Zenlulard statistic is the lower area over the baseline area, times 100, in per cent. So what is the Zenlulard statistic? 70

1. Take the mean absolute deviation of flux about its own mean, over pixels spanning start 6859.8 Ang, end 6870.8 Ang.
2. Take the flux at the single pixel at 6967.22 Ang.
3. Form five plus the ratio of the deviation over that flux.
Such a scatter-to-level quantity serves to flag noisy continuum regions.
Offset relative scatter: 5.03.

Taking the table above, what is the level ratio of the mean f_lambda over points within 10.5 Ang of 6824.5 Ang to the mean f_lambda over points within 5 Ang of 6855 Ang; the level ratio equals 0.97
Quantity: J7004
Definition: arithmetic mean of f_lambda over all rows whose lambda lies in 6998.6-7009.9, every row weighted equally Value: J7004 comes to 362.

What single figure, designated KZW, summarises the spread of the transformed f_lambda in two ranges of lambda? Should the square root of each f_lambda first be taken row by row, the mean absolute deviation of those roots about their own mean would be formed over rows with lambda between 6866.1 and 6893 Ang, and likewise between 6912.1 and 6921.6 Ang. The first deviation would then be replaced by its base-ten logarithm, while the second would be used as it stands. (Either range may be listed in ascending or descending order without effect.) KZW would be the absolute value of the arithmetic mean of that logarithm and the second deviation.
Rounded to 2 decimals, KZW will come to 0.29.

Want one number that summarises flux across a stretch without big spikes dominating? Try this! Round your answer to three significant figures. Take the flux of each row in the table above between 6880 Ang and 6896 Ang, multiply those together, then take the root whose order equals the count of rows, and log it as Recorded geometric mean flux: 218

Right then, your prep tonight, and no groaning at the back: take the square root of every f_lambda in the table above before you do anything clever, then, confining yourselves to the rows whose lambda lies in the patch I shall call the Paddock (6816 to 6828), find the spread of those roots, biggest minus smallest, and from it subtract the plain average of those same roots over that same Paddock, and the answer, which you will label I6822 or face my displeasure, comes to -11.7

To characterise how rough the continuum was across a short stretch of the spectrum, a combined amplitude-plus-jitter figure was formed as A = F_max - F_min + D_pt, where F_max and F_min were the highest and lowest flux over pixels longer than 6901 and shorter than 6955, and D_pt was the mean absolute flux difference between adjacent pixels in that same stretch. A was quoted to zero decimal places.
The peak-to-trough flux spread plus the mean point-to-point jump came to 210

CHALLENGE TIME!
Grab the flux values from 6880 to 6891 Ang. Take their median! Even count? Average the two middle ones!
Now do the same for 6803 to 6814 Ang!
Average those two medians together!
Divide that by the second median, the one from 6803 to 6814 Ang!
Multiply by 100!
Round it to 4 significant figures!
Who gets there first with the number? 102.7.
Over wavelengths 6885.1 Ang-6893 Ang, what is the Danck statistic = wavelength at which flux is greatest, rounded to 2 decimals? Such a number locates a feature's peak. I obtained 6890.64 Ang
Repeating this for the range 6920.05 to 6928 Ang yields 6927.22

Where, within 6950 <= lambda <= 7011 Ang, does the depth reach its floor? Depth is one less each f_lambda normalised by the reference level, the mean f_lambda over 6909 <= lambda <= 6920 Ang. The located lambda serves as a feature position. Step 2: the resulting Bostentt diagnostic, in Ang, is 7009.05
